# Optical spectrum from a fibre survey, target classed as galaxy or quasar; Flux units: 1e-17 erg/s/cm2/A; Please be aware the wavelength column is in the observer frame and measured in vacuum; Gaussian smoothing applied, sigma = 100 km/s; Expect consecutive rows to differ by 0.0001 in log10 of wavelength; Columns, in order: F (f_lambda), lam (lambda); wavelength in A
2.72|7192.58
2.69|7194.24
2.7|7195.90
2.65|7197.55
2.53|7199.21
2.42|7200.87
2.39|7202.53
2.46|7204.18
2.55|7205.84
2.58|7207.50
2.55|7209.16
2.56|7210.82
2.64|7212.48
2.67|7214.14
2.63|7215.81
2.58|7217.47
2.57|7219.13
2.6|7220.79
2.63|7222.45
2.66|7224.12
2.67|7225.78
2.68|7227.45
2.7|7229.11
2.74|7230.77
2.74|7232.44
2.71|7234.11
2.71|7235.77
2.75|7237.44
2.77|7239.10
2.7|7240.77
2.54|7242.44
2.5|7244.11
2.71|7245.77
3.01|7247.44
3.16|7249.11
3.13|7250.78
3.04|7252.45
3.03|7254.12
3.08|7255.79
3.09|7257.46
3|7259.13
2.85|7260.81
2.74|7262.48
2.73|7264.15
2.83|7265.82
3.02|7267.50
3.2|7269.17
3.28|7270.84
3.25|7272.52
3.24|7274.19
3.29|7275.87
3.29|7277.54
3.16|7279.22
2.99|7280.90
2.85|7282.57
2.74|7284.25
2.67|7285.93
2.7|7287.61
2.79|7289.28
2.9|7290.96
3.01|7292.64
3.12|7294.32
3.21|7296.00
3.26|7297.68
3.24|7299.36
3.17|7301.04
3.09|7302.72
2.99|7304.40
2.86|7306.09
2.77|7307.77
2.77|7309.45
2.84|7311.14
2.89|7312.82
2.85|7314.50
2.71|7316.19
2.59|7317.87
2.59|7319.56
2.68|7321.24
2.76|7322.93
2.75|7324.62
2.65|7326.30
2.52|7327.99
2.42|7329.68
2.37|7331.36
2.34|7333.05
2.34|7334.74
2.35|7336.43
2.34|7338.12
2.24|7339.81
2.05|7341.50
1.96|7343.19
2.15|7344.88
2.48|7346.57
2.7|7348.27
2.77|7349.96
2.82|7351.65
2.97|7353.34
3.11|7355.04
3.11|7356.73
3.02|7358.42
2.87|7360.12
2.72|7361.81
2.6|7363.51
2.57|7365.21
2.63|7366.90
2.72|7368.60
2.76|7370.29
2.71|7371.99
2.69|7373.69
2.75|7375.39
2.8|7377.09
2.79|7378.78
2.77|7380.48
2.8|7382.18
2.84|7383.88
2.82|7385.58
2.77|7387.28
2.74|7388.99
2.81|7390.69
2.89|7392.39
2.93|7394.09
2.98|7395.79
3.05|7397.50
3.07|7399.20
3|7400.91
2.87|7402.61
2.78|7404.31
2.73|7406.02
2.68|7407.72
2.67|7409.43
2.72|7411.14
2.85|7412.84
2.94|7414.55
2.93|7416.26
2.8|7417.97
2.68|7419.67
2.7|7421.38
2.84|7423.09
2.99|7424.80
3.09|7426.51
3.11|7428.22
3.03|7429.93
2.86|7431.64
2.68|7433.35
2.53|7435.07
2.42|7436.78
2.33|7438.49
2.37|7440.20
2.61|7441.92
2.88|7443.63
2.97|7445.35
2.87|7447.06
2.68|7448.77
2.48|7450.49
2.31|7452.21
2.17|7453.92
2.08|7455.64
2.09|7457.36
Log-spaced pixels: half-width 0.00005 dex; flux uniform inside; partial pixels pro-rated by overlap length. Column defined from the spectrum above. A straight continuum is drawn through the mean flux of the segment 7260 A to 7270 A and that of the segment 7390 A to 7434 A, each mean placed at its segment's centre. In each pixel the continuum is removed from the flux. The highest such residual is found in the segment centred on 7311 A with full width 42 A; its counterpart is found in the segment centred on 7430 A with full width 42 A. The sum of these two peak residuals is 0.61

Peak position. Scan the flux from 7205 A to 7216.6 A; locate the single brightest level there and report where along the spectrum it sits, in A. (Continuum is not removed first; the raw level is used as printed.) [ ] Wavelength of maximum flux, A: 7214.14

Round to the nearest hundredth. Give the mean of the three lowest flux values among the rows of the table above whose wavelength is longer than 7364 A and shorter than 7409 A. 2.63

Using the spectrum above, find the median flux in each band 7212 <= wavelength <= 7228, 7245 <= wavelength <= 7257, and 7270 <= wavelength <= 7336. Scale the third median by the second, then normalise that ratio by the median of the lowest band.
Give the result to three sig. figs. 0.356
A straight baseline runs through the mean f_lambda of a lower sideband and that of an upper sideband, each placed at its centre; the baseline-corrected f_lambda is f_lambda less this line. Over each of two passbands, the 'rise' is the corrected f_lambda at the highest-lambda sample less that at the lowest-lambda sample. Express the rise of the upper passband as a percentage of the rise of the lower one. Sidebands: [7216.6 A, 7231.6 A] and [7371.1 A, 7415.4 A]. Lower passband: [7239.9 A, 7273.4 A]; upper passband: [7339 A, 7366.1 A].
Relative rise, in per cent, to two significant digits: 59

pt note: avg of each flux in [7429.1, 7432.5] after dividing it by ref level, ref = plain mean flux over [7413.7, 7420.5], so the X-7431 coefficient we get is 1.04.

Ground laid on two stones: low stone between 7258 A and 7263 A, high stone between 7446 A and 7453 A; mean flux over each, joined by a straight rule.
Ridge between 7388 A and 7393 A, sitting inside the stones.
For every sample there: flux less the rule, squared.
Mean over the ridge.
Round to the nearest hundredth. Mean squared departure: 0.02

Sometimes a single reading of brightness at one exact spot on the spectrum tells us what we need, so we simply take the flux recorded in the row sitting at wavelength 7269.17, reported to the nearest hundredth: 3.20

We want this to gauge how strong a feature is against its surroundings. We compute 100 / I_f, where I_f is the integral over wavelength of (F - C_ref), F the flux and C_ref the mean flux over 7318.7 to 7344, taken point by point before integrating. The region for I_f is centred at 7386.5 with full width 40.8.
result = 6.2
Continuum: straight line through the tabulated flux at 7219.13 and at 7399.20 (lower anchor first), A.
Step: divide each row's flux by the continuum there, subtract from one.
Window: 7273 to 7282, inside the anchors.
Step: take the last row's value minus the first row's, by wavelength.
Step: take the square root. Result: 0.315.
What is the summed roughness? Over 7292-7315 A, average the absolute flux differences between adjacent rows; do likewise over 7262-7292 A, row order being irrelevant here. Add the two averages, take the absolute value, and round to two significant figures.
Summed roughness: 0.16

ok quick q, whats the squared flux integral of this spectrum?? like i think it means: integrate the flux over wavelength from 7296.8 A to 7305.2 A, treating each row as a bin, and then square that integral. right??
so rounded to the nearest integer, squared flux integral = 701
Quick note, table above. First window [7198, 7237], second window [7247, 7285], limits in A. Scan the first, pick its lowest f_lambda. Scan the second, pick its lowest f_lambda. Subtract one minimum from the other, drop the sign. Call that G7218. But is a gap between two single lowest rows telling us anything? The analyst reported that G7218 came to 0.34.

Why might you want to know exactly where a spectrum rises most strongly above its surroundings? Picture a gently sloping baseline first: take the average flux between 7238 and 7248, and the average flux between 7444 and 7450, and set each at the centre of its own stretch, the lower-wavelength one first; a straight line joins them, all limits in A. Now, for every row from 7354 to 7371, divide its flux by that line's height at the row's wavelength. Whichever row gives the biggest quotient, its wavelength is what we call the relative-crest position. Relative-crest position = 7355.04 A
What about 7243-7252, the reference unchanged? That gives 7249.11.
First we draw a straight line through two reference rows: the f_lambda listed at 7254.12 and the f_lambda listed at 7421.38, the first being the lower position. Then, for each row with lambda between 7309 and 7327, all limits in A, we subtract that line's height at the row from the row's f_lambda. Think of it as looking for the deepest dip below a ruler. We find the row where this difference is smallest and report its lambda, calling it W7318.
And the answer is 7317.87 A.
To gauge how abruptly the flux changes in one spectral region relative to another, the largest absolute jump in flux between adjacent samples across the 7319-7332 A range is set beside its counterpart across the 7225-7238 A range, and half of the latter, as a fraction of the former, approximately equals 0.2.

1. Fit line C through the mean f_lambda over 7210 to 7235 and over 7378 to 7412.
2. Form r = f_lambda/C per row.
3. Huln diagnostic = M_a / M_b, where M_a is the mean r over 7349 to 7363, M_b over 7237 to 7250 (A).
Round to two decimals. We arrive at 1.01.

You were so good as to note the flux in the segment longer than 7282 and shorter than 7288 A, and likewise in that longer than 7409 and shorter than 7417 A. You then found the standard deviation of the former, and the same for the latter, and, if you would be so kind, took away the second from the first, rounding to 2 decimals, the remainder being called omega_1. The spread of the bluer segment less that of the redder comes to -0.04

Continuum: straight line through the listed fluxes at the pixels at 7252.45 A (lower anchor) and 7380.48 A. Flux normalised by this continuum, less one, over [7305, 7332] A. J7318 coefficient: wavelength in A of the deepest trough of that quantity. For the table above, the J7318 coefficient 7331.36 A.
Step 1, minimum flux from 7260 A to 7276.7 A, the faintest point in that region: 2.73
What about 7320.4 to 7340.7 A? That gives 2.24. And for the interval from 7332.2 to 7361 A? 1.96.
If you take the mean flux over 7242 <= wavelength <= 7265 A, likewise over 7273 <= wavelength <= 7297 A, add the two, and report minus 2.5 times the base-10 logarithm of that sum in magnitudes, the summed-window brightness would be -1.93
